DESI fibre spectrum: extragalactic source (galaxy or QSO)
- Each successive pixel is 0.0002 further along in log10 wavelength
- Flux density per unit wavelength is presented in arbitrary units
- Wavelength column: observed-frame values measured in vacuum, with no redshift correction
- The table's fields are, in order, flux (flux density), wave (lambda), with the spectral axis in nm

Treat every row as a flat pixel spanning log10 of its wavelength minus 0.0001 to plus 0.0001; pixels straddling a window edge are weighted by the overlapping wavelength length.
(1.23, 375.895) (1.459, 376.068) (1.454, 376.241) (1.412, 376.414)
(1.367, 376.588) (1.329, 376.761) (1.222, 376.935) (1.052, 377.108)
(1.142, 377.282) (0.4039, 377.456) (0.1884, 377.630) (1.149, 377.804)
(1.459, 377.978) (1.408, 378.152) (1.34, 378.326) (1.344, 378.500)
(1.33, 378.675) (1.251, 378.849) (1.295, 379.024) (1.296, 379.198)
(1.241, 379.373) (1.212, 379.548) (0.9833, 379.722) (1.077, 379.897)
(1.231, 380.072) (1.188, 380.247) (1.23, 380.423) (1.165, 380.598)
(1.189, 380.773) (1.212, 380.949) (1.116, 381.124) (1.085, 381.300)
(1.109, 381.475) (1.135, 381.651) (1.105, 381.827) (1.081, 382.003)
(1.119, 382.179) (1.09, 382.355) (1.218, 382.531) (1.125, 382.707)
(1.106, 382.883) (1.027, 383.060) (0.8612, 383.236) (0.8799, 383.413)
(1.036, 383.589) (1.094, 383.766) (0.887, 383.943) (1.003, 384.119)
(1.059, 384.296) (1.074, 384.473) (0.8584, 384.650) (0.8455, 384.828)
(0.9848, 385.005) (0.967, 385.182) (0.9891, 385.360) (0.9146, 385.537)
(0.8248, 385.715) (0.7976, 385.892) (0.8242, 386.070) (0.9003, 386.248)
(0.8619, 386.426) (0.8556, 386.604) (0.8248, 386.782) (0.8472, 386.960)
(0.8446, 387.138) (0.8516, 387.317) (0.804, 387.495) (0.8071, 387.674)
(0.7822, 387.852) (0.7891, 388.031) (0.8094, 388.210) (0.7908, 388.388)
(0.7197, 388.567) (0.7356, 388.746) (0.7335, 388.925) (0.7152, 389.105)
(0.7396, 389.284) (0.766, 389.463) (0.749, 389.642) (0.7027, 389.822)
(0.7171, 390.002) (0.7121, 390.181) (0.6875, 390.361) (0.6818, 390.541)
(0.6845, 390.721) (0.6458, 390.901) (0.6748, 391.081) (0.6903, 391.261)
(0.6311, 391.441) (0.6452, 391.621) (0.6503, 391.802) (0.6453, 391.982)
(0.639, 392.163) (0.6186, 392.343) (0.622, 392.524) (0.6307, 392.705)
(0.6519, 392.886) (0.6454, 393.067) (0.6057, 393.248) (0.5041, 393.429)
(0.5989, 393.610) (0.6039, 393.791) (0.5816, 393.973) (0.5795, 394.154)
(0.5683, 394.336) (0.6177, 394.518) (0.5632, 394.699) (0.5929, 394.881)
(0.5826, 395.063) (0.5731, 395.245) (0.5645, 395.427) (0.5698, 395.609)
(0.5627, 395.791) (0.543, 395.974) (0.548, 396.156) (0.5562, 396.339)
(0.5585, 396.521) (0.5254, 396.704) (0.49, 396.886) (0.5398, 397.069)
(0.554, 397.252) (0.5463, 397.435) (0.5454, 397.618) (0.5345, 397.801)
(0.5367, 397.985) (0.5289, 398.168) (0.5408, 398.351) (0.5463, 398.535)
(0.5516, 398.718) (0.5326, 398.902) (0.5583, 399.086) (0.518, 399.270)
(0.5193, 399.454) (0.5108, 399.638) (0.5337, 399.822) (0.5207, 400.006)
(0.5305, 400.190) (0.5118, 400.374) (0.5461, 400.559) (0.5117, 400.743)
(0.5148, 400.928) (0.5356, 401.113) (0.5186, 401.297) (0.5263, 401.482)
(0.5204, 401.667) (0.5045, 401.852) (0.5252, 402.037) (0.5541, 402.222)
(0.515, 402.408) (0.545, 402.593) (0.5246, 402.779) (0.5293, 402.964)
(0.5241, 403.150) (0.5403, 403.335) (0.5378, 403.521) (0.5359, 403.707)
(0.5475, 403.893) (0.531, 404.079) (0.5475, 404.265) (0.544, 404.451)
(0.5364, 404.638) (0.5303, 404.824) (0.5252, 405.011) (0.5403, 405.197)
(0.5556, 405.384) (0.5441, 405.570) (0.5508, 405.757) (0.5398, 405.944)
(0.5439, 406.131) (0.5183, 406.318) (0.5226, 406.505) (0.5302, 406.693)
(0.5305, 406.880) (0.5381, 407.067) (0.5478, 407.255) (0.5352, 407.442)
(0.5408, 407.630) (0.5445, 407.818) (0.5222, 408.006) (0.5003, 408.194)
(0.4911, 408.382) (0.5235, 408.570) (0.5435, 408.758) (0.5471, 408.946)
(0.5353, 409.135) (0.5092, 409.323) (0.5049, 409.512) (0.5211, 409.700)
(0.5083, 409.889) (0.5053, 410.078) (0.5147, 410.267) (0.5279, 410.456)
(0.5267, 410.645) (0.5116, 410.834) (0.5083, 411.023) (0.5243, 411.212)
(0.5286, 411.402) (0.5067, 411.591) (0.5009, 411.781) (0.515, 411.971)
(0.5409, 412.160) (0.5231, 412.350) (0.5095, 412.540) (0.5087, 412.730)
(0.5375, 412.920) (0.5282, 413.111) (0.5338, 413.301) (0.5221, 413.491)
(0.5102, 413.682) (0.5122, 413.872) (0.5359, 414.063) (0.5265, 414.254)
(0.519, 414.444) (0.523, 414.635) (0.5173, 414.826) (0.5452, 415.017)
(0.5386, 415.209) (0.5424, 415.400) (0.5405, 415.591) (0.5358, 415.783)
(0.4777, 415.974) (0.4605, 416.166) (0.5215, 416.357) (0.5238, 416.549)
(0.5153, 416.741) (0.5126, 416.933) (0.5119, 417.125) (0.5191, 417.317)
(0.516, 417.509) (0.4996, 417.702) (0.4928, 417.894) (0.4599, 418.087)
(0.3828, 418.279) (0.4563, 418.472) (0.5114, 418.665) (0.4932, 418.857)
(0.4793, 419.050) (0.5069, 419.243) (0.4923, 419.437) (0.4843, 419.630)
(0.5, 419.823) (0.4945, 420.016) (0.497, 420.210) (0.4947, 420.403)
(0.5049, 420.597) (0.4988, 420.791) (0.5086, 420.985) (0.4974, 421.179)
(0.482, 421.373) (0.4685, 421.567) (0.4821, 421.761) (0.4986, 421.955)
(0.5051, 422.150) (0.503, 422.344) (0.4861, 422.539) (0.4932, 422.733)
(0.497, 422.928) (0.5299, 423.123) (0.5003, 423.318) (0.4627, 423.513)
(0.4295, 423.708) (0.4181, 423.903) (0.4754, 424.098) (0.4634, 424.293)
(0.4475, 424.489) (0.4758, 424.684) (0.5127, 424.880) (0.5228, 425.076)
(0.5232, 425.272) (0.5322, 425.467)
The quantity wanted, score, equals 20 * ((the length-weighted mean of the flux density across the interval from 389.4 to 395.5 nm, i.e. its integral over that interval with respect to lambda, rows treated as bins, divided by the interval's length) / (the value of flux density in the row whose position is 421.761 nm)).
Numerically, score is 26.4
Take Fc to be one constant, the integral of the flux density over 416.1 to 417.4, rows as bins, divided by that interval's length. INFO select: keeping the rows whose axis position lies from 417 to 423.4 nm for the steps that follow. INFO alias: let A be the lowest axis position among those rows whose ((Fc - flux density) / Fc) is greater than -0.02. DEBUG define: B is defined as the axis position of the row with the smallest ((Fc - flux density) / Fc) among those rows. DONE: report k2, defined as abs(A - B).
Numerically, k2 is 6.00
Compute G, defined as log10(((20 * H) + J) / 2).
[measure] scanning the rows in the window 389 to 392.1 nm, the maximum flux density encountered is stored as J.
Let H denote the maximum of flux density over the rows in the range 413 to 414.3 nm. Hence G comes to 0.76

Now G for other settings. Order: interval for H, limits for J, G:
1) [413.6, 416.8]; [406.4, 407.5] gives 0.76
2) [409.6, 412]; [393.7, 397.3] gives 0.75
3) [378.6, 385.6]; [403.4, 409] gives 1.13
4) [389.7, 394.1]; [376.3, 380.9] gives 0.90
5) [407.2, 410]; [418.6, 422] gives 0.76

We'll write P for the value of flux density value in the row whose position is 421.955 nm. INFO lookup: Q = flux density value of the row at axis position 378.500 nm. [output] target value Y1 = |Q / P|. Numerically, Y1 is 2.7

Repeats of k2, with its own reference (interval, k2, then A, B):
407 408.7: 0.94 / 408.194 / 407.255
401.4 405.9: 3.72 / 401.667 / 405.384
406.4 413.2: 0.94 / 408.194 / 407.255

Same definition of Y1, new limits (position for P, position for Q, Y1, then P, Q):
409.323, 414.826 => 1.0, 0.5092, 0.5173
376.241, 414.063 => 0.4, 1.454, 0.5359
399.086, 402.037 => 0.9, 0.5583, 0.5252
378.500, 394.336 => 0.4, 1.344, 0.5683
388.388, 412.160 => 0.7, 0.7908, 0.5409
